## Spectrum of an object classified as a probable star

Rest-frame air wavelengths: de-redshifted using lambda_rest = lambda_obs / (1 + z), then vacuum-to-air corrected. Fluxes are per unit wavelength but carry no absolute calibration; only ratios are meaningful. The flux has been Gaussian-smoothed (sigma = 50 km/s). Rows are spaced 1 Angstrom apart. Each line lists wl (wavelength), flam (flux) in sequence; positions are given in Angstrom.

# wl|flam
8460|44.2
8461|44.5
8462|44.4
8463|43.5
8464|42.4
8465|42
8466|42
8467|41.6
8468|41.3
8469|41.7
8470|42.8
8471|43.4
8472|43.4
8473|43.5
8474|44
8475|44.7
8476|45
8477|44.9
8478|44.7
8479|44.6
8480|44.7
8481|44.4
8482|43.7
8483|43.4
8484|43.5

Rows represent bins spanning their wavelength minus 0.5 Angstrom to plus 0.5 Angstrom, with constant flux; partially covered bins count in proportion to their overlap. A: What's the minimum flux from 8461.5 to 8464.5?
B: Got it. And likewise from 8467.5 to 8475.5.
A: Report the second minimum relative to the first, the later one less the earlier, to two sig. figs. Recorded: -1.1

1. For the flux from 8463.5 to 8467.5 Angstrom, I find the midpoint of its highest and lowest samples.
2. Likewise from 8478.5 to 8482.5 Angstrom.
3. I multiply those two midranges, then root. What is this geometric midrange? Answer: 43.1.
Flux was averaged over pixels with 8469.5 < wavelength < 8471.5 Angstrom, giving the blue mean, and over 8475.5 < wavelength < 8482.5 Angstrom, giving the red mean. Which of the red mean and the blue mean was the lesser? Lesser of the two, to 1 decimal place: 43.1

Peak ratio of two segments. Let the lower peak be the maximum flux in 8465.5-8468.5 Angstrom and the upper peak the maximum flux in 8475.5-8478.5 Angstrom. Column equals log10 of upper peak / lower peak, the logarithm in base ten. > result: 0.030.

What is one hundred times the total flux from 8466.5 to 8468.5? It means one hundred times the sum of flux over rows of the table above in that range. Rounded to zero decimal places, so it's 8290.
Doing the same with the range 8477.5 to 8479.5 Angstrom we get 8930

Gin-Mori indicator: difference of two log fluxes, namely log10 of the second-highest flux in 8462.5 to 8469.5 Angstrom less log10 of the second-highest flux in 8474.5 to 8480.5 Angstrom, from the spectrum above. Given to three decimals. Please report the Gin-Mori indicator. -0.025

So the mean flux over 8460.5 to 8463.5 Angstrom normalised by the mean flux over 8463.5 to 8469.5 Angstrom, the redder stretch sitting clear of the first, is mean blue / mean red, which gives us 1.05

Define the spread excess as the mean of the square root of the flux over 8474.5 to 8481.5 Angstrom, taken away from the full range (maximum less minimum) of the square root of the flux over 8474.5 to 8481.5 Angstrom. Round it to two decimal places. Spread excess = -6.64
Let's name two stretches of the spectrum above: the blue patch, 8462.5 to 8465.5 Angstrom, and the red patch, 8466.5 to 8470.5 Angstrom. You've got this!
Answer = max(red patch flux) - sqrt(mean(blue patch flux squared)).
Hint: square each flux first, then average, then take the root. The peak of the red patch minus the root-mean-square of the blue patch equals 0.2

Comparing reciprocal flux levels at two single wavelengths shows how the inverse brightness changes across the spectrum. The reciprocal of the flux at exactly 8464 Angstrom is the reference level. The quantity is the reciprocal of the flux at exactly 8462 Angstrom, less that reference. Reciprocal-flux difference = -0.0011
